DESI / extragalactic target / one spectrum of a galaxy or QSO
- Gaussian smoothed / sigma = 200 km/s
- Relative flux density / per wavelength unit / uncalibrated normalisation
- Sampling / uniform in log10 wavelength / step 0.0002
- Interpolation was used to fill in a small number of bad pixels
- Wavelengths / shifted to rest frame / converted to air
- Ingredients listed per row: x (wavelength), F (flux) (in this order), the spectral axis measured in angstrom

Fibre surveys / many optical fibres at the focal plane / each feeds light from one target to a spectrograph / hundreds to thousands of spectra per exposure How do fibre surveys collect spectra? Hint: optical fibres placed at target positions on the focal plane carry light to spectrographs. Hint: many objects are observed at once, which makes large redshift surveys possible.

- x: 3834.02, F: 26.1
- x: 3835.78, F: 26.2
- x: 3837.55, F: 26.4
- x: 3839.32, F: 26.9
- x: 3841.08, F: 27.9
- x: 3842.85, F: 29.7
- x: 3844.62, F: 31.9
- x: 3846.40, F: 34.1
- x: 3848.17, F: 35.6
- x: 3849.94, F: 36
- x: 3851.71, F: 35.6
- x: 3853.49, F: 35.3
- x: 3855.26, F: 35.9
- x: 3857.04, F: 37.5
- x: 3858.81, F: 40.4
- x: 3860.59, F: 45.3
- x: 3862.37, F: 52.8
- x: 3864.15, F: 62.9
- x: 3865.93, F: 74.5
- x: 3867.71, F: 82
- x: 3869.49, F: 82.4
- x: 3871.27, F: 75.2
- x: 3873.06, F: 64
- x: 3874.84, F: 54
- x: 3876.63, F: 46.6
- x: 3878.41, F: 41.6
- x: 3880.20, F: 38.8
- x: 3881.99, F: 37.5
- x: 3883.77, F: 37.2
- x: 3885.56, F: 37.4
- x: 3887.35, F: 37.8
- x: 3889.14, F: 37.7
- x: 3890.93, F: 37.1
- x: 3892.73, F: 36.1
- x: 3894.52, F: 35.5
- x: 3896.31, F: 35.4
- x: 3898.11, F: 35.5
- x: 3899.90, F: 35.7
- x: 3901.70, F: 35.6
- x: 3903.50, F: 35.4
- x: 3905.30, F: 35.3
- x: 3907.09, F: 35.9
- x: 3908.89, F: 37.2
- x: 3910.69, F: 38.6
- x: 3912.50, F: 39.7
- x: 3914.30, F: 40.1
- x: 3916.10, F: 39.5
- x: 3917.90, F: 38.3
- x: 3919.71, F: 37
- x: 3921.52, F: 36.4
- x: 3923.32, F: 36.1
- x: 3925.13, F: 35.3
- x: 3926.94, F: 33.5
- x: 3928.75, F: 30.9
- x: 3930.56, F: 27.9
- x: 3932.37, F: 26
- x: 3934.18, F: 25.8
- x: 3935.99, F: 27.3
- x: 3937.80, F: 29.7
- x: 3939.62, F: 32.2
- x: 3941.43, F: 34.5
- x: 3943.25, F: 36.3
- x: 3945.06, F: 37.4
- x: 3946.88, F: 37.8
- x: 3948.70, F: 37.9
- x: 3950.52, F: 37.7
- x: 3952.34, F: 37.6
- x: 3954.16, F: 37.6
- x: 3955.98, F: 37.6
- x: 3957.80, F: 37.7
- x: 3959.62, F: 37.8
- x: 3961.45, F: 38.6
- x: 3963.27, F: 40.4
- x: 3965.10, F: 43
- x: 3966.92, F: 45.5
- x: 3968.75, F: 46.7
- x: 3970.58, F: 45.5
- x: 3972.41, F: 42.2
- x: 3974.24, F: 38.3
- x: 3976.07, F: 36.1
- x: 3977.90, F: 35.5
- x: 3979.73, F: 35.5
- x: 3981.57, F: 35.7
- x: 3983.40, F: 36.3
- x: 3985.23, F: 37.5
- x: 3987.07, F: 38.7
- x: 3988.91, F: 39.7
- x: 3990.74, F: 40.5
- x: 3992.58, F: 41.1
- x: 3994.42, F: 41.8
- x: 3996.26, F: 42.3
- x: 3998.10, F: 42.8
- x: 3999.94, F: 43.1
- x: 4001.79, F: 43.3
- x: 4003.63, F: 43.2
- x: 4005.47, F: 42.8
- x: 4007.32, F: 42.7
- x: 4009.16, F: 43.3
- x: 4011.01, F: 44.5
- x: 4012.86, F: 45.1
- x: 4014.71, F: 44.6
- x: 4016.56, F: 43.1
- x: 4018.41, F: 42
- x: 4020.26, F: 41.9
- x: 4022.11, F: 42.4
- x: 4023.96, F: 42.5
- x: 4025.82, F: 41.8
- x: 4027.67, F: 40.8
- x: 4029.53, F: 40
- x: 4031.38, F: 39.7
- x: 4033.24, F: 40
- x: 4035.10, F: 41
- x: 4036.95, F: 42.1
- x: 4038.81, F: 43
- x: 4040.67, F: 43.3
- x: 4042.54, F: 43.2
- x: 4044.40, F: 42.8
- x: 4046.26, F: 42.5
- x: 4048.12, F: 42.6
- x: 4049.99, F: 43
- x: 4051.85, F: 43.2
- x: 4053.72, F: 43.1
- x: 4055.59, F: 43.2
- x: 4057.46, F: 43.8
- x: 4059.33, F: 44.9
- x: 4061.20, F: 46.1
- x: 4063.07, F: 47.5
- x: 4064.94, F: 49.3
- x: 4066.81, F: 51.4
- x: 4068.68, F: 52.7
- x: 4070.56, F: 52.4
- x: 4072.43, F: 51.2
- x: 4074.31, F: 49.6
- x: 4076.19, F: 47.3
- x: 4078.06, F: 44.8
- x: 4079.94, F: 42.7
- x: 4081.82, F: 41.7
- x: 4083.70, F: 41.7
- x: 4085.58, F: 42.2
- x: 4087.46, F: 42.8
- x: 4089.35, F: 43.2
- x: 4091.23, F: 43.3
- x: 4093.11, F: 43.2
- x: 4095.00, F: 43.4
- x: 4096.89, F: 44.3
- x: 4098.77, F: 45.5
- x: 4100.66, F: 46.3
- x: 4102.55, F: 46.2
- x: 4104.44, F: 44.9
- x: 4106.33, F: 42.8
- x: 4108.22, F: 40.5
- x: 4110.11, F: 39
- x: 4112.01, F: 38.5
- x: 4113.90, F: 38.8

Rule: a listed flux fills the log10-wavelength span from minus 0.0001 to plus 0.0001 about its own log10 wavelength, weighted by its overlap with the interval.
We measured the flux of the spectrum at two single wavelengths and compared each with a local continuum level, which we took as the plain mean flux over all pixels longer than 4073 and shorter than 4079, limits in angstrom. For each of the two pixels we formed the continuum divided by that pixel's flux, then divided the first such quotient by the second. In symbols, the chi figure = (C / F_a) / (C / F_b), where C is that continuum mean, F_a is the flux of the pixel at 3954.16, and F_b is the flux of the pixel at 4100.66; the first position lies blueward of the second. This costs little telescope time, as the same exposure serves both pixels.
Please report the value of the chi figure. 1.23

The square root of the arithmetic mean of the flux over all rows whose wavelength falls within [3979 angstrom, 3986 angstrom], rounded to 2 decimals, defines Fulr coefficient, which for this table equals 6.02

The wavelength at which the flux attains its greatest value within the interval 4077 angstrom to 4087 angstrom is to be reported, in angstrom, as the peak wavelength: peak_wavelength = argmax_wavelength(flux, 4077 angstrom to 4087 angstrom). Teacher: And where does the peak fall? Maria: 4078.06 angstrom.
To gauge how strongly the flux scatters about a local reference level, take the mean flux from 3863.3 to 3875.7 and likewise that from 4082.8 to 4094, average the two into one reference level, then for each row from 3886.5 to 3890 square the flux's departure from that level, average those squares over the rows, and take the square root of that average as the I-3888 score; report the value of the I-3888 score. 19.0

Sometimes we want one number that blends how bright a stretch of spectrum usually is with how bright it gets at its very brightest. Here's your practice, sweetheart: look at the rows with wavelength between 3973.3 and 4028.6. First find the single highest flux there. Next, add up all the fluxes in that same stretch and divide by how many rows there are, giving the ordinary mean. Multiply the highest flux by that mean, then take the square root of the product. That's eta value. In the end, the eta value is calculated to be 43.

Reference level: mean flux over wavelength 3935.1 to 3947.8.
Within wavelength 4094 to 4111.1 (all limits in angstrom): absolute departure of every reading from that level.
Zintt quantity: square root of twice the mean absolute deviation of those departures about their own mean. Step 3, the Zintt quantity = 2.0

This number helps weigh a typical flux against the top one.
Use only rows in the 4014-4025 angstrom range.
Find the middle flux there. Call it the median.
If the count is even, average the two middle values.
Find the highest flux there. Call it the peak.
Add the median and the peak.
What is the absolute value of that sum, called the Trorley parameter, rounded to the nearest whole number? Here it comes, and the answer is 87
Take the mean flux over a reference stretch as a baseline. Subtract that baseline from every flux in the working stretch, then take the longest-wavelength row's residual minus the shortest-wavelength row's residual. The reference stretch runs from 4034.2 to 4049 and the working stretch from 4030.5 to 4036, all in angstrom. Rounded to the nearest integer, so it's 1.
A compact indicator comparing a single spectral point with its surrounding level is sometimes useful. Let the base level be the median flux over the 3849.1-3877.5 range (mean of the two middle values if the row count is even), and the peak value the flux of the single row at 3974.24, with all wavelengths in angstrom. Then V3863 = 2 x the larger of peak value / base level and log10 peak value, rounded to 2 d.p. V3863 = 3.17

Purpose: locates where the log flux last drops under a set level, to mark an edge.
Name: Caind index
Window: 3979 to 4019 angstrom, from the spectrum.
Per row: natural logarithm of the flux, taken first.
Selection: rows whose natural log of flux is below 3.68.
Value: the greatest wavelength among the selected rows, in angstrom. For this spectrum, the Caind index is 3987.07 angstrom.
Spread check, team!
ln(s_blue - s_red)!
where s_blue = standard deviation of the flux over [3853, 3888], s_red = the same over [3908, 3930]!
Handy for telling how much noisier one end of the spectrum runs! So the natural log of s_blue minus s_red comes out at 2.6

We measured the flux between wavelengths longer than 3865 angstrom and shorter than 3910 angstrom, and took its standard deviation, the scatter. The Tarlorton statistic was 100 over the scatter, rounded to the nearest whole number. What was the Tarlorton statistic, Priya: 6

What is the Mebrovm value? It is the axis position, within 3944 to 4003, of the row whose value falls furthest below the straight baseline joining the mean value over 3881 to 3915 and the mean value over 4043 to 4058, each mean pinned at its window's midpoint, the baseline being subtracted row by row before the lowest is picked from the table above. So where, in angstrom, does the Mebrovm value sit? 3979.73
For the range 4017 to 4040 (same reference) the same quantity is 4031.38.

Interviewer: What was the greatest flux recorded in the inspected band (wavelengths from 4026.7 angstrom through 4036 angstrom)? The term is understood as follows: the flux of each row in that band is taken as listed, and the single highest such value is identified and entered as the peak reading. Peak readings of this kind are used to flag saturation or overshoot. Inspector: 41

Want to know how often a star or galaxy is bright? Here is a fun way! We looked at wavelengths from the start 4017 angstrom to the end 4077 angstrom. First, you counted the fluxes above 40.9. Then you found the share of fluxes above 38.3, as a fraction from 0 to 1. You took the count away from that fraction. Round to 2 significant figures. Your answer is -27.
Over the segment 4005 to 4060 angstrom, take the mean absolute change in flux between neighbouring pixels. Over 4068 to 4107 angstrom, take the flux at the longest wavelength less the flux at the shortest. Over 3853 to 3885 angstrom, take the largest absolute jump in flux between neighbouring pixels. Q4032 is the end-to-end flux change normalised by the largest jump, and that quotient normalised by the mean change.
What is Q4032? -2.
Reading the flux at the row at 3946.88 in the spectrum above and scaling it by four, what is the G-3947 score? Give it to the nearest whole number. 151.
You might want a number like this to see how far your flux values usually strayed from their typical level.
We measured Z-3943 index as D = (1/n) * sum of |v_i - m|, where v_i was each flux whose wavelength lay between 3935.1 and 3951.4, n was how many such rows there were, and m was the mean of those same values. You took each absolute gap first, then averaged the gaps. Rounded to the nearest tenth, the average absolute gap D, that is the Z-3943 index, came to 3.2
